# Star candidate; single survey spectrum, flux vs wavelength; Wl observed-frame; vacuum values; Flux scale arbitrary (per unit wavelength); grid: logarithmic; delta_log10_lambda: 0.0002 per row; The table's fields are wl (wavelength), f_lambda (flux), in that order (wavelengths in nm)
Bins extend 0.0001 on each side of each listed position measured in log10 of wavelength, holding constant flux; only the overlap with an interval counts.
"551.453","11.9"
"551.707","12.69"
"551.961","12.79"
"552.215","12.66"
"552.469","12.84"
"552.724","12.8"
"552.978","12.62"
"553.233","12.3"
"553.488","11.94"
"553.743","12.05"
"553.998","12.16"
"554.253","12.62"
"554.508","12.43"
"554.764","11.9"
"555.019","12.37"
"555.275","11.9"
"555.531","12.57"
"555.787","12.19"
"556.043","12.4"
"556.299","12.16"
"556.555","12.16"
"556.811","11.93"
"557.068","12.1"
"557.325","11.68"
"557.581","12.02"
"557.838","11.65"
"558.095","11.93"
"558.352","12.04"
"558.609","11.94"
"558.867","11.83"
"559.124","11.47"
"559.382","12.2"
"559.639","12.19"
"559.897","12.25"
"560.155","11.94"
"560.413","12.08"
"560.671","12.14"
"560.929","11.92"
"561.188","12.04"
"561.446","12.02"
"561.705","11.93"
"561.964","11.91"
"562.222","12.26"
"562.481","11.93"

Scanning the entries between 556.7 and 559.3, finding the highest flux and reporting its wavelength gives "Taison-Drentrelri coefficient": 557.068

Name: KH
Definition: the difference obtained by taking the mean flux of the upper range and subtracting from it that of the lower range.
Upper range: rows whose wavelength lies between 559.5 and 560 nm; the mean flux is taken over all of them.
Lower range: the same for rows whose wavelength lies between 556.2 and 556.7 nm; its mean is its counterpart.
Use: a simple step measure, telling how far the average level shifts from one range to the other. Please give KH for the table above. 0.06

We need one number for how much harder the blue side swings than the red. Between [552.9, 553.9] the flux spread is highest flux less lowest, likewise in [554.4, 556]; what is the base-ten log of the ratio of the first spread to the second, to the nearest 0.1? 0.0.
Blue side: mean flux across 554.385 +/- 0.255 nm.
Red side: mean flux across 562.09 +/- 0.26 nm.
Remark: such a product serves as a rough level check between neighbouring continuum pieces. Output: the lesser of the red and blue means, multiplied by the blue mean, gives 151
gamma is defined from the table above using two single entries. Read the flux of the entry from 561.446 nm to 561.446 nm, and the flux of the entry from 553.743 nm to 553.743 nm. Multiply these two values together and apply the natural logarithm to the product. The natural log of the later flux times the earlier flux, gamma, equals 4.98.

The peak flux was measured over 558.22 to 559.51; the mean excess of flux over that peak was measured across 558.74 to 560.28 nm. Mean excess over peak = -0.22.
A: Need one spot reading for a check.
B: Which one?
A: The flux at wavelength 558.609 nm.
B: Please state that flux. 11.94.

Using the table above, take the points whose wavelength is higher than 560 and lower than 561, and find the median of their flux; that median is 12.0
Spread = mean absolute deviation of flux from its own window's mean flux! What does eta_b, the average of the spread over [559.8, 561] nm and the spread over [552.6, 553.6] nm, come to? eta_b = 0.20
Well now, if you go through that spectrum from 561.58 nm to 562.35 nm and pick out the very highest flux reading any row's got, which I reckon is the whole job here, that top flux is 12.26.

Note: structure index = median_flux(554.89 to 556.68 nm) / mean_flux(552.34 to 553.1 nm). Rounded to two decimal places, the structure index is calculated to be 0.96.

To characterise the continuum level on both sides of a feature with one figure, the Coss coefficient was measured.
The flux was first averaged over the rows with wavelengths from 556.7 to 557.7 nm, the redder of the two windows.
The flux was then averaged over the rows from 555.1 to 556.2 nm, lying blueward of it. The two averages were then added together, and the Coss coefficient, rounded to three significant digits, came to 24.2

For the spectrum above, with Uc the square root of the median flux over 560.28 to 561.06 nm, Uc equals 3.48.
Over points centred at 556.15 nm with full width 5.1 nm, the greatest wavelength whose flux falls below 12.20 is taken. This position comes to 558.609 nm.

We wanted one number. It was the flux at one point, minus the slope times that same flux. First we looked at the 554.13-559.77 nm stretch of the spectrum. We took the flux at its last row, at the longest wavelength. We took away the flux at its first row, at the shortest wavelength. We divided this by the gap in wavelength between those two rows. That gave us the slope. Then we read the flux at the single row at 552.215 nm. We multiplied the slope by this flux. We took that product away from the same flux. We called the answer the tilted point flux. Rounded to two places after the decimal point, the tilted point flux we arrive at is 13.67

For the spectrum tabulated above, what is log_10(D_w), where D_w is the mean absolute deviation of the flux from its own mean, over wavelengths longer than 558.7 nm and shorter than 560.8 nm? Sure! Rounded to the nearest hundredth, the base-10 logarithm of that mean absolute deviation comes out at -0.70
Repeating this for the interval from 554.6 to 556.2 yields -0.65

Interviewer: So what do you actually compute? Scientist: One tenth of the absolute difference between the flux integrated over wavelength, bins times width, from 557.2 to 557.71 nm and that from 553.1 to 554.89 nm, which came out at 1.6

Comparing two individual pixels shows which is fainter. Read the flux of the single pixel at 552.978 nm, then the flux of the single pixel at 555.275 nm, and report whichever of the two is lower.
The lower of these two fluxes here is 11.9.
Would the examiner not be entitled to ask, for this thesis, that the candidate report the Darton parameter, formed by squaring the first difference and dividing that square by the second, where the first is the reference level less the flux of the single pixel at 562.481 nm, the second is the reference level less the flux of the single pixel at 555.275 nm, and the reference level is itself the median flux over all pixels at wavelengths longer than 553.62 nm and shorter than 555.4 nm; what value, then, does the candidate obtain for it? 0.20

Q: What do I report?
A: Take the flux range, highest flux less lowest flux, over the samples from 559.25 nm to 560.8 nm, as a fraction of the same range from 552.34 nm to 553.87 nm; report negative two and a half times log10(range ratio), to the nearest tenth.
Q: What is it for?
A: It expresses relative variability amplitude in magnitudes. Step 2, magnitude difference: 1.2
